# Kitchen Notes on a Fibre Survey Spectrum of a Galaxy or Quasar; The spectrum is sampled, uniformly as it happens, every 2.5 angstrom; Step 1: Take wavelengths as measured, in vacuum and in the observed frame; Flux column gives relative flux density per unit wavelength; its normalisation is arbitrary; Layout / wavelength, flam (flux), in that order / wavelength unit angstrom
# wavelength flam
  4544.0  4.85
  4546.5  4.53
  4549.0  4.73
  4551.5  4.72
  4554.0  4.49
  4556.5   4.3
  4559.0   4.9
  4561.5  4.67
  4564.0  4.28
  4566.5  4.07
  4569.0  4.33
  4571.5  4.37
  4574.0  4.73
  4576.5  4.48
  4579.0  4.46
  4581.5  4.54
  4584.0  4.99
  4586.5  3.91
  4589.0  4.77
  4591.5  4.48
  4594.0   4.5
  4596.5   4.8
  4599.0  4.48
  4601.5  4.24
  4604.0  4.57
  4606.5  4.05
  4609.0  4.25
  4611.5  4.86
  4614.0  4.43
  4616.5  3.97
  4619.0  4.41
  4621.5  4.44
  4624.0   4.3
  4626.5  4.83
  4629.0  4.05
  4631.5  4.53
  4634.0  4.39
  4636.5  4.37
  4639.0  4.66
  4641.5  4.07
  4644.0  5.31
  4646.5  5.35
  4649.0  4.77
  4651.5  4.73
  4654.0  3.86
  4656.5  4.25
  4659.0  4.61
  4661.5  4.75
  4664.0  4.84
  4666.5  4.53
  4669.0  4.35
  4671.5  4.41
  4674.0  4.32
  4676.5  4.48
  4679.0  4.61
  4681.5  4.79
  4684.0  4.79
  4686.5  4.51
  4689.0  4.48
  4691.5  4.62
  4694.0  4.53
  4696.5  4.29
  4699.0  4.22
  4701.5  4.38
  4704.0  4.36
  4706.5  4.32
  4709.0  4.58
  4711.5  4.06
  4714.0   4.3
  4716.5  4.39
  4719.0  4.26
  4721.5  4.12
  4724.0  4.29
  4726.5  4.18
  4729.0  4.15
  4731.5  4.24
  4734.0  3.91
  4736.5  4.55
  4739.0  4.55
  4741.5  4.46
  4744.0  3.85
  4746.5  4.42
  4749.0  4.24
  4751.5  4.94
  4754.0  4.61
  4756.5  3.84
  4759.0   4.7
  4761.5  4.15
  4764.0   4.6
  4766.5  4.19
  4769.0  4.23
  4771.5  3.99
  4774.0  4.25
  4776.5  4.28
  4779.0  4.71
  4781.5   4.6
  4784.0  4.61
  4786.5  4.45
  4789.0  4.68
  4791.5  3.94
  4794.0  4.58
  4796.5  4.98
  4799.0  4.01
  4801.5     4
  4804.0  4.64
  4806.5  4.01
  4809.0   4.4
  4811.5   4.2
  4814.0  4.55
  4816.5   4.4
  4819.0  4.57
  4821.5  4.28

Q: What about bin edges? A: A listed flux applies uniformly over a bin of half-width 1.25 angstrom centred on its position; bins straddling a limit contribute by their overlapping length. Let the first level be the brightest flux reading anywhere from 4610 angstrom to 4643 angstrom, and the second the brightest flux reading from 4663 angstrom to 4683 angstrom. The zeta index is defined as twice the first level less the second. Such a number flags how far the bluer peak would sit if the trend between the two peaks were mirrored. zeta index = 4.9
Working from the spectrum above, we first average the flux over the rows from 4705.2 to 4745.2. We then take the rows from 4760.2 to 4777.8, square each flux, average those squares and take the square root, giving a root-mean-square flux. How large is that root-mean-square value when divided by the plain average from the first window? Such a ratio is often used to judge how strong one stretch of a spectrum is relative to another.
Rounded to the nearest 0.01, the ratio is 1.00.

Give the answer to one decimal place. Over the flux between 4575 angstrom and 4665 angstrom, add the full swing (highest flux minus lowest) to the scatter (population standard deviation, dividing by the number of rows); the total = 1.8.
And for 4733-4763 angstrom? 1.4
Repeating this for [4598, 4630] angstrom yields 1.2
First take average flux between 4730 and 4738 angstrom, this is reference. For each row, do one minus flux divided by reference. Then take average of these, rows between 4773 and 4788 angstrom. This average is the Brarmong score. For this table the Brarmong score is -0.06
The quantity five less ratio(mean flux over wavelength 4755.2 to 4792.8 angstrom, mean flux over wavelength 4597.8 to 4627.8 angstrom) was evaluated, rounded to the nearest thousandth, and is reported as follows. 4.012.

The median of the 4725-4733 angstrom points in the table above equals 4.18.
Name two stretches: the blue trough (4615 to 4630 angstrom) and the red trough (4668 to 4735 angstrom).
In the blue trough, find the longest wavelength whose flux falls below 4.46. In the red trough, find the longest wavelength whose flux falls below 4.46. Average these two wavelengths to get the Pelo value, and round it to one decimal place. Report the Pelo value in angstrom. 4681.5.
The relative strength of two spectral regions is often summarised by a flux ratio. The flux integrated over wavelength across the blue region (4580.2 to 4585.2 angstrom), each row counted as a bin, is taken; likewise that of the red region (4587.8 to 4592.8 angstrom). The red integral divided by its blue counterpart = 0.971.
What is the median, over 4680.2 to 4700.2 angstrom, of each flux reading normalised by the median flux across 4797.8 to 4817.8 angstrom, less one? 0.051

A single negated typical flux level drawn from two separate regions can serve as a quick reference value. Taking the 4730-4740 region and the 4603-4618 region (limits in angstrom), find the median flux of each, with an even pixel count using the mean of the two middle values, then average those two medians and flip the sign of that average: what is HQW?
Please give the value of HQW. -4.37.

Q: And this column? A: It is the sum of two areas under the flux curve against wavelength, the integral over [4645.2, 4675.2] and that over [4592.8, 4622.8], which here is 269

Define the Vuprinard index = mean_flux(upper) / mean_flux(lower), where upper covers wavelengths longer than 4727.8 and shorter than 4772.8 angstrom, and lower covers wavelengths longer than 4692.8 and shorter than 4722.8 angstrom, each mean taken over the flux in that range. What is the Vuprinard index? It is 0.999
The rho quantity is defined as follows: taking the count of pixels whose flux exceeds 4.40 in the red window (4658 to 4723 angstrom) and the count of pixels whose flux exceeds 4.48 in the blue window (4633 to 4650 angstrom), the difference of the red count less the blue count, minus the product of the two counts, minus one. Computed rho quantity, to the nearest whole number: -47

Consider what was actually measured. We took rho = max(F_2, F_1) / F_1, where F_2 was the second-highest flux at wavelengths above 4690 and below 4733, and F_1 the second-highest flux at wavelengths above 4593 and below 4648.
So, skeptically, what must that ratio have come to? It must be 1.00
